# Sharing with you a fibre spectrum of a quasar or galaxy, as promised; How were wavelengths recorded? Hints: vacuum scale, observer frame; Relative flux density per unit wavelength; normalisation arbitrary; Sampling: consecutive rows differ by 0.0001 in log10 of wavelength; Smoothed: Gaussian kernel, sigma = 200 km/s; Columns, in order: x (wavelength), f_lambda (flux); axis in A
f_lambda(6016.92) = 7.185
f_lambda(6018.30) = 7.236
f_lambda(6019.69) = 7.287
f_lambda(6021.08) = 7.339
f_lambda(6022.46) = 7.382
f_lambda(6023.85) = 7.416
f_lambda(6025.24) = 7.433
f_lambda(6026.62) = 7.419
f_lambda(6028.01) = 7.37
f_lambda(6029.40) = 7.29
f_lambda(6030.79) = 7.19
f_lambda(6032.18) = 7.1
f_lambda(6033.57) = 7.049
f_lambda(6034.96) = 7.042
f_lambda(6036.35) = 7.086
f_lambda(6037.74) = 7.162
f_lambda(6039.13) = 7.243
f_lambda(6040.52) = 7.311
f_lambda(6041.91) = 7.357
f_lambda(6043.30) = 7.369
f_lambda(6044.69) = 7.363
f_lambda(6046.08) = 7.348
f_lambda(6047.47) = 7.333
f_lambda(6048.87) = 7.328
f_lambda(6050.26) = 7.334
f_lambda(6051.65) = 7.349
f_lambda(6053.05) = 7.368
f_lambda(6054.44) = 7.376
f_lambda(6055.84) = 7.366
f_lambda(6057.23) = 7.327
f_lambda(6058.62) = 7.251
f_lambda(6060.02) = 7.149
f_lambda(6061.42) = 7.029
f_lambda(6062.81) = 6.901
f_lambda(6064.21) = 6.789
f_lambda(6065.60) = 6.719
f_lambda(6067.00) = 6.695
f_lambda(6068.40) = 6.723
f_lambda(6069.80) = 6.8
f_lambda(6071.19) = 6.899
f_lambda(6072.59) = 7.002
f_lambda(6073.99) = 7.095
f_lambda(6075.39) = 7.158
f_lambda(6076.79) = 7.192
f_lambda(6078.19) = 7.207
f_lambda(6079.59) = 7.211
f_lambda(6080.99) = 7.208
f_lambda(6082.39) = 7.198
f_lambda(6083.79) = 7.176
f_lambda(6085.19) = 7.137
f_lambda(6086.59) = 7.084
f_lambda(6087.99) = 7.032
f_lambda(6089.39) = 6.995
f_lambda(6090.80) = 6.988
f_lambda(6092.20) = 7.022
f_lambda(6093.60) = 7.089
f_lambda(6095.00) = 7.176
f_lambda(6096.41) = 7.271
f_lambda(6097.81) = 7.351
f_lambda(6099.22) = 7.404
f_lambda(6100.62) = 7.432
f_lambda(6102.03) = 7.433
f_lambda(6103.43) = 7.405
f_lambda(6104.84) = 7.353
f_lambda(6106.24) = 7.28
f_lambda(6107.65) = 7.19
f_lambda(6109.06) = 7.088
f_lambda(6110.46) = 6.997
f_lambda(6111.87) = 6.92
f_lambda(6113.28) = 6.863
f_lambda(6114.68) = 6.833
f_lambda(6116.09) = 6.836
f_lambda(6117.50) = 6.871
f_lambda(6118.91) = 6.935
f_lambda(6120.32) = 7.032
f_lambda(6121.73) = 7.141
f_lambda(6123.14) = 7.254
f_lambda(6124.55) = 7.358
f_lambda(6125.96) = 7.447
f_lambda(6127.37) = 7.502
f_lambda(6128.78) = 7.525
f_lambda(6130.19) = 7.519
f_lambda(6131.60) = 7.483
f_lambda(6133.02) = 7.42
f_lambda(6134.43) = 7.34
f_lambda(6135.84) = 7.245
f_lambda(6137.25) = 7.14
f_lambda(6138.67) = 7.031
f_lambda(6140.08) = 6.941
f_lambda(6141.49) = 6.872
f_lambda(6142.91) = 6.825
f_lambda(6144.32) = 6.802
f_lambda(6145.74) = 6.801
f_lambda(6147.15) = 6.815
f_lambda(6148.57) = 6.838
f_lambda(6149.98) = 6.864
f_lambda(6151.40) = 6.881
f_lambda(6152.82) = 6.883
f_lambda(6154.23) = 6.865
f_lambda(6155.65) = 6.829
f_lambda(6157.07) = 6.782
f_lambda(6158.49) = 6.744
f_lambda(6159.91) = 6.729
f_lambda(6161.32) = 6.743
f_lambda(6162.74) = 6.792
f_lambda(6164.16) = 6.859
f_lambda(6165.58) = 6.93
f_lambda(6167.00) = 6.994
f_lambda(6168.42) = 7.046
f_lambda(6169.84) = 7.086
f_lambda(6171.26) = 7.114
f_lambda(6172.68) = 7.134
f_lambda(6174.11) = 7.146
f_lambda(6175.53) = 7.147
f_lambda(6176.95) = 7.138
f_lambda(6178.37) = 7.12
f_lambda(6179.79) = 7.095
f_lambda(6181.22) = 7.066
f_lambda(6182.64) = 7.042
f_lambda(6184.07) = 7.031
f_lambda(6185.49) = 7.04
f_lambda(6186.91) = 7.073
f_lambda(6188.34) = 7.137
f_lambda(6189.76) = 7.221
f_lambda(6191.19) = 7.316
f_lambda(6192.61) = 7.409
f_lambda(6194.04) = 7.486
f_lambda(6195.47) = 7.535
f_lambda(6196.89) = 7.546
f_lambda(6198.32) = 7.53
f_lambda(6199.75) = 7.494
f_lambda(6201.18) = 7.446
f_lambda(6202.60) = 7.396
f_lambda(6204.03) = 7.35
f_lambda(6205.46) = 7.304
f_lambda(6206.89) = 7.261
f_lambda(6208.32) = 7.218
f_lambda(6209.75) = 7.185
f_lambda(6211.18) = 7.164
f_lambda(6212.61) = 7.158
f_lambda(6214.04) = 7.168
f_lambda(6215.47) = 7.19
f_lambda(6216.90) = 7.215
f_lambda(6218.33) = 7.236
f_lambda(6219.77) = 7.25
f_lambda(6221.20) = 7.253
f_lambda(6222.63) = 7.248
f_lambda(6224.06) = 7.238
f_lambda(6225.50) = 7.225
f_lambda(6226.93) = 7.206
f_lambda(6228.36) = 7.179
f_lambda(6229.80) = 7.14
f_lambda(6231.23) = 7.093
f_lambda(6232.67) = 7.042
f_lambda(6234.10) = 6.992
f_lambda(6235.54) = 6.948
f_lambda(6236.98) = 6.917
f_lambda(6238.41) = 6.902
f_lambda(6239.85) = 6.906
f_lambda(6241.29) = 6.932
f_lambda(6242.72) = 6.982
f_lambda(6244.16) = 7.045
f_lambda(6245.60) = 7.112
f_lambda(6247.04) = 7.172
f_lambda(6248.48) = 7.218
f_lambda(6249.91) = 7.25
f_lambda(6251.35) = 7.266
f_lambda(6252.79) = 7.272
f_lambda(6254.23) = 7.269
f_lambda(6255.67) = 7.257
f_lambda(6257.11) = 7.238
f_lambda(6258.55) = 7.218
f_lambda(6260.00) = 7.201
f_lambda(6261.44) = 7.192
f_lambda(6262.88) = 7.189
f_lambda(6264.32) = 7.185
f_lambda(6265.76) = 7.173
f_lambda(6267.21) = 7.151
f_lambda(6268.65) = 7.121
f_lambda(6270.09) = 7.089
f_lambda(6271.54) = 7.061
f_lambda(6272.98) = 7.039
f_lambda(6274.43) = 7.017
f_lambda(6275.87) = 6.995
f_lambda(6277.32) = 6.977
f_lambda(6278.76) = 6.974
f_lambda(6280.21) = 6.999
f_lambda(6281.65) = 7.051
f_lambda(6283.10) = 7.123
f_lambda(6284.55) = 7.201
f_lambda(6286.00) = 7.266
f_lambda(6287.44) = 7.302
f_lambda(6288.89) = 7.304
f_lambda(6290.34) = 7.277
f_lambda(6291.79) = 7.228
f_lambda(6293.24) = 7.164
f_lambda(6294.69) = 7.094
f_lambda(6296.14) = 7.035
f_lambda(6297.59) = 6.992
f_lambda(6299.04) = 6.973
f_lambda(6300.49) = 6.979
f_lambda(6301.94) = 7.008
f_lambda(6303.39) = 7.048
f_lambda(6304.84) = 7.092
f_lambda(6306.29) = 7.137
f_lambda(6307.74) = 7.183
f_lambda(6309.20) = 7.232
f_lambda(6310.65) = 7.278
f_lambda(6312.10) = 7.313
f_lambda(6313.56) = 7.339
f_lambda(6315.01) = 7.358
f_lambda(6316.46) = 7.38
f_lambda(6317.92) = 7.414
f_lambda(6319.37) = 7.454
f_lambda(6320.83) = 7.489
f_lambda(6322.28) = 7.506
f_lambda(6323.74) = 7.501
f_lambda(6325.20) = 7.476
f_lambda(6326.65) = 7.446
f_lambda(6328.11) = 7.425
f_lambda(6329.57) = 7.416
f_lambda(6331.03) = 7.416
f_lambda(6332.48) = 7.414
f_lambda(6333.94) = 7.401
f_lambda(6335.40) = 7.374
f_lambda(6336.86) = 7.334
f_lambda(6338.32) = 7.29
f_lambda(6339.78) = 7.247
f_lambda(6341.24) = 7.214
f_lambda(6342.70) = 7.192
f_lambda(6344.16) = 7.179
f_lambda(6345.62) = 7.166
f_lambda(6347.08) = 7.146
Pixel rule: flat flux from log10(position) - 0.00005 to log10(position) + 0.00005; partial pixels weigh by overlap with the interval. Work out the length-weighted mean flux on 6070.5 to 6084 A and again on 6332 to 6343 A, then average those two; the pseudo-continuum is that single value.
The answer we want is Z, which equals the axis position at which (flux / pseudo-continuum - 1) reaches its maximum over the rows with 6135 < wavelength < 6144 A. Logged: 6135.84 A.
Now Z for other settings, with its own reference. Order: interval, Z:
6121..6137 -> 6128.78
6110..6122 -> 6121.73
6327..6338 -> 6328.11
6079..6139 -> 6128.78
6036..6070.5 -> 6054.44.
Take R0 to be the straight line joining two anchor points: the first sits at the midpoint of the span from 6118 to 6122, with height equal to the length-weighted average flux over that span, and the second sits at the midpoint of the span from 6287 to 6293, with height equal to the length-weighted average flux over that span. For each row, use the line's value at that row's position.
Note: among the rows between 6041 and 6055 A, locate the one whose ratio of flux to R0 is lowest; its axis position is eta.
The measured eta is 6048.87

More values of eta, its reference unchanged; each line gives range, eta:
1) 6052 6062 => 6061.42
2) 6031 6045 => 6034.96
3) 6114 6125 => 6114.68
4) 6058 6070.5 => 6067.00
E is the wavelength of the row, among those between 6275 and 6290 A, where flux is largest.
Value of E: 6288.89 A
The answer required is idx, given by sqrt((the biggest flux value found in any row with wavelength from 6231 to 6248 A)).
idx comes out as 2.68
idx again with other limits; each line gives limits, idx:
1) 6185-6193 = 2.72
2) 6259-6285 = 2.68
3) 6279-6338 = 2.74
